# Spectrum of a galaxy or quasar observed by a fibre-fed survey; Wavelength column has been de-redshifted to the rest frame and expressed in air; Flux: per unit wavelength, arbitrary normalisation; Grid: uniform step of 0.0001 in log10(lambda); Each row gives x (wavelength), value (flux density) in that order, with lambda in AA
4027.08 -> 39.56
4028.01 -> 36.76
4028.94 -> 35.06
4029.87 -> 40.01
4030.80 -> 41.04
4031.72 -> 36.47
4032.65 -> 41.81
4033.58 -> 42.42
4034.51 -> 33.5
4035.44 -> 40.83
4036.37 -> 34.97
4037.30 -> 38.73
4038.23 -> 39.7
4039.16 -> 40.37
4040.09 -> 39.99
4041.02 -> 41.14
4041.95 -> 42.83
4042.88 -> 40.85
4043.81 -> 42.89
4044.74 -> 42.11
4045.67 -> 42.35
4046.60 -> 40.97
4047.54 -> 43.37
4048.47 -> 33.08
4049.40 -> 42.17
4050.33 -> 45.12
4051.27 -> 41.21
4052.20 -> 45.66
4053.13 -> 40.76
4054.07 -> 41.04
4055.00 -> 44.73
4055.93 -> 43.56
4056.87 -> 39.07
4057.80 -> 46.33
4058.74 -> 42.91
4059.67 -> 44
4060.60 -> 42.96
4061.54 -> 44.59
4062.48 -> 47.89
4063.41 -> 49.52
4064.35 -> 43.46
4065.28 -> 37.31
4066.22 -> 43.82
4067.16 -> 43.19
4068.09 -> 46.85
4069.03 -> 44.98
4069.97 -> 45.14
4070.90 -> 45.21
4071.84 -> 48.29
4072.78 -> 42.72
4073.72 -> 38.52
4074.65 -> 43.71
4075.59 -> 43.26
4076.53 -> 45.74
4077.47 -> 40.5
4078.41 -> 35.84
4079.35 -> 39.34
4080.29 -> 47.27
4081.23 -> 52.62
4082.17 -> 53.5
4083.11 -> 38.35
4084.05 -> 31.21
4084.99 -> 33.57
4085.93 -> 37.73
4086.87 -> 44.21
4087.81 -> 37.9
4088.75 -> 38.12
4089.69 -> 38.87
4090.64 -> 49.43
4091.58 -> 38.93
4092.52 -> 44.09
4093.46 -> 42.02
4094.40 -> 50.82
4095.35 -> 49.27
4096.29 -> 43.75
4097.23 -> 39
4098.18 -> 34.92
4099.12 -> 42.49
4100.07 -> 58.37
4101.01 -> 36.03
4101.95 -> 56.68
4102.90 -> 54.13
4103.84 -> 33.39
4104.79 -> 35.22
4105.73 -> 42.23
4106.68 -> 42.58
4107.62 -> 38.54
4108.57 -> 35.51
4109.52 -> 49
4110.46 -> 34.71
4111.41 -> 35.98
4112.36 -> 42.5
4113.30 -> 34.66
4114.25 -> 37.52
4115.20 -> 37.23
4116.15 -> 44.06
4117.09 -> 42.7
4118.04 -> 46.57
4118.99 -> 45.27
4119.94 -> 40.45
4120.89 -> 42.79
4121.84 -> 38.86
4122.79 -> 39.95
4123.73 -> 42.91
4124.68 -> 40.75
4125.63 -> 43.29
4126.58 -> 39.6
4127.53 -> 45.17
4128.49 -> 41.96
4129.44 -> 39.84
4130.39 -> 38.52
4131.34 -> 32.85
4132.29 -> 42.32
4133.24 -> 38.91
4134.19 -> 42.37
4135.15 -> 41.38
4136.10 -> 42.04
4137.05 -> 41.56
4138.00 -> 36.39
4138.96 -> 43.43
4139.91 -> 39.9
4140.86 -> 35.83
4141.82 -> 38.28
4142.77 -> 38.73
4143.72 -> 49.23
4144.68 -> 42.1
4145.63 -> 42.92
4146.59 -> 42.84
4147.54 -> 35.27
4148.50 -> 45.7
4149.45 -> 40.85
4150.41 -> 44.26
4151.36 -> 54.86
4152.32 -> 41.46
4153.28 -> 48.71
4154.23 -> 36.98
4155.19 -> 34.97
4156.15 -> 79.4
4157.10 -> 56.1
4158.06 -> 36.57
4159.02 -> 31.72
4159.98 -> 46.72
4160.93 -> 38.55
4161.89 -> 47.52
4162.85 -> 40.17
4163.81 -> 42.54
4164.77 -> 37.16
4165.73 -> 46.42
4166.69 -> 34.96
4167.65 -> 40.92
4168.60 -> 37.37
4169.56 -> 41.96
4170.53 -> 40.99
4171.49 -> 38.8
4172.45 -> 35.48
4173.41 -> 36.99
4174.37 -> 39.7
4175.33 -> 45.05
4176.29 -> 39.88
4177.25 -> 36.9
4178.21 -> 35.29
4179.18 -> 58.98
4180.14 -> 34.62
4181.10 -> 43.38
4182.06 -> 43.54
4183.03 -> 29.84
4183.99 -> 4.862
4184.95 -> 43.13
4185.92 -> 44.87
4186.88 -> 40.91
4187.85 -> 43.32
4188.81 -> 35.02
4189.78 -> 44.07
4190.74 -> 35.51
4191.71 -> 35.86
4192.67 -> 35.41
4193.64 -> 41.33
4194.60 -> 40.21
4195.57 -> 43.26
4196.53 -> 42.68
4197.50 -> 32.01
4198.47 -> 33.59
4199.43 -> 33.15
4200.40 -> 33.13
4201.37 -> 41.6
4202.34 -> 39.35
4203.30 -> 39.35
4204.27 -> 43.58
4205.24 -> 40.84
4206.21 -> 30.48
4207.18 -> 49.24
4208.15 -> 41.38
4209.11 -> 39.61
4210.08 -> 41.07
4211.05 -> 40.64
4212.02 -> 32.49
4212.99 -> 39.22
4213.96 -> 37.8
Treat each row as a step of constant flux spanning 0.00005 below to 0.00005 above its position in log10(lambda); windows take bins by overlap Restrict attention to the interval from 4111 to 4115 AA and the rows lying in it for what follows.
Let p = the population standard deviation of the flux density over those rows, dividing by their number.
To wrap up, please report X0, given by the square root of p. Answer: 1.72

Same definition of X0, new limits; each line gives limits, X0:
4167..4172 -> 1.29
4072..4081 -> 1.85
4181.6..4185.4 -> 3.96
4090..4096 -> 2.09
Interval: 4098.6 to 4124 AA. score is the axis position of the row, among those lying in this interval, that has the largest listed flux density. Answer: 4100.07 AA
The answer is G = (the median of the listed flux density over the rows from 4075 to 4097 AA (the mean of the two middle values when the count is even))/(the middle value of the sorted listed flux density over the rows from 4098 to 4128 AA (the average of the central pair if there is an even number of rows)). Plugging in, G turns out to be 1.01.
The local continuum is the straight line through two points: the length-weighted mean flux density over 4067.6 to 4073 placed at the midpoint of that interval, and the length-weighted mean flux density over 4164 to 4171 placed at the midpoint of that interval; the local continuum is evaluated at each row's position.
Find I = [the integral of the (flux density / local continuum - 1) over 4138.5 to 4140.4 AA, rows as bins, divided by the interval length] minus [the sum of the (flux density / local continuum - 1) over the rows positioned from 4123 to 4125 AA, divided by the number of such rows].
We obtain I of 0.02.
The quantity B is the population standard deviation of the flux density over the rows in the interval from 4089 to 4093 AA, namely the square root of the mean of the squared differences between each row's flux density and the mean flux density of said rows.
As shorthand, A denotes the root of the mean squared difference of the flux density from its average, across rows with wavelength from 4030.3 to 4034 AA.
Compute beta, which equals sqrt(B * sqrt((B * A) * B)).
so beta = 5.4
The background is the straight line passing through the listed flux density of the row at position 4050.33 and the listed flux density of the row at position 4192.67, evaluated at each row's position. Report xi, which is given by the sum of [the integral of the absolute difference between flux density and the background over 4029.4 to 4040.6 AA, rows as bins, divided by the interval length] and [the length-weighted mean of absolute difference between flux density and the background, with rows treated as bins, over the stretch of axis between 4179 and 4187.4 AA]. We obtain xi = 17.4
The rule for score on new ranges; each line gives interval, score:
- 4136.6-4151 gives 4143.72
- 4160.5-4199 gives 4179.18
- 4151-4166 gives 4156.15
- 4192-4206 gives 4204.27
